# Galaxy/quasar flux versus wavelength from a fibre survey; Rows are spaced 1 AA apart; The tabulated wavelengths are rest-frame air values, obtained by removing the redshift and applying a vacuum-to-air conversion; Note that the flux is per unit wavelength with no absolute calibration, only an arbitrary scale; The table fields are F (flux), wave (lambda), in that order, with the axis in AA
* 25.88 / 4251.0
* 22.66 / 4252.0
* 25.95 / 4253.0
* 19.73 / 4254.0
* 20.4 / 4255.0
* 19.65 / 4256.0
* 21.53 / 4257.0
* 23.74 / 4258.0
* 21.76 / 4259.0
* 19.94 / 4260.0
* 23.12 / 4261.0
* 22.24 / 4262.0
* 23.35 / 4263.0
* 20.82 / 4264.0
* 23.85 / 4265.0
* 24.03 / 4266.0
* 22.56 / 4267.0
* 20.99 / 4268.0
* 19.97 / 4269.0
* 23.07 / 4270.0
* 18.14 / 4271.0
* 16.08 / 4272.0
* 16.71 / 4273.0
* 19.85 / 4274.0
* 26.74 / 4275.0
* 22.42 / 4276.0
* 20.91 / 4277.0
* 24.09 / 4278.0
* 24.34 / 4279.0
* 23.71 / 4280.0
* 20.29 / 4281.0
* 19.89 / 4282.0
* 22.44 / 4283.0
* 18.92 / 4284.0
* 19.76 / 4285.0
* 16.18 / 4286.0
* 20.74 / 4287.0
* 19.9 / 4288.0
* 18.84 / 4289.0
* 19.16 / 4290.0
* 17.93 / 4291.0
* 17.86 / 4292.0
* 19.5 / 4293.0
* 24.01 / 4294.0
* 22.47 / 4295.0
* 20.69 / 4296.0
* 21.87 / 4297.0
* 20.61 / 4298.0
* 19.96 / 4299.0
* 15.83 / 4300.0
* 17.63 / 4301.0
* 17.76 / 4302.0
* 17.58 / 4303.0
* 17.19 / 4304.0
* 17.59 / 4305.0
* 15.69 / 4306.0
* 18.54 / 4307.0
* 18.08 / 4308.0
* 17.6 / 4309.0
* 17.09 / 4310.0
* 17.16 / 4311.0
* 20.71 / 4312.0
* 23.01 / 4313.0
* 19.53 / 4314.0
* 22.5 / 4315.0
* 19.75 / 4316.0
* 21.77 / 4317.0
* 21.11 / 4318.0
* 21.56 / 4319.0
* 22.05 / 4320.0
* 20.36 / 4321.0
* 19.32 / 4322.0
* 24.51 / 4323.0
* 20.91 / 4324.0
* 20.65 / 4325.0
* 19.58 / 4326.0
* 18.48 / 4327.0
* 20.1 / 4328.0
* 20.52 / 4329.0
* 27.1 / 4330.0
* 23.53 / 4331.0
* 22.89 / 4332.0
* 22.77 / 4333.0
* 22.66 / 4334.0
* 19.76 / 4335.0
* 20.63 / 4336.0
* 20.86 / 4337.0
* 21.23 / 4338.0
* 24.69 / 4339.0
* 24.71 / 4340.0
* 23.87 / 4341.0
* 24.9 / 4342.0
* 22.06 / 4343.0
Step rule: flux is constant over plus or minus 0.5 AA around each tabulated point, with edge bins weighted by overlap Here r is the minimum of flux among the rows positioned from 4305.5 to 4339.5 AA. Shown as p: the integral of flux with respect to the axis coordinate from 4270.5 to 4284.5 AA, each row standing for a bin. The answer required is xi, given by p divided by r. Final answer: 19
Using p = 295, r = 15.69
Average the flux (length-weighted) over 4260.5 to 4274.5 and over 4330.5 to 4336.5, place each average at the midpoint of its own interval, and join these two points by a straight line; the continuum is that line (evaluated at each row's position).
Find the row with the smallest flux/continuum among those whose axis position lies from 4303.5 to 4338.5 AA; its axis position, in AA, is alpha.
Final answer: 4306.0 AA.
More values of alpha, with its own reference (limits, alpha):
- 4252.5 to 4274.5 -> 4272.0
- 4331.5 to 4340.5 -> 4335.0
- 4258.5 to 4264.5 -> 4260.0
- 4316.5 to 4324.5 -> 4322.0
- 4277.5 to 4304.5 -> 4300.0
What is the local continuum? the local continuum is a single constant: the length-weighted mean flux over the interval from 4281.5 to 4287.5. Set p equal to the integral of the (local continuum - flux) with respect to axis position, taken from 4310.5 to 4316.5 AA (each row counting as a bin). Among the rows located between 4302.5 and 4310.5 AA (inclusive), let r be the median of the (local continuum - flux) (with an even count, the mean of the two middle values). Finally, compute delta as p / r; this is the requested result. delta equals -2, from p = -5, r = 2.1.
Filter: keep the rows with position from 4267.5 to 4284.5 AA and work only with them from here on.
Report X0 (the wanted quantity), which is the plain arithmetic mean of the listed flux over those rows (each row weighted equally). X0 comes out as 21.1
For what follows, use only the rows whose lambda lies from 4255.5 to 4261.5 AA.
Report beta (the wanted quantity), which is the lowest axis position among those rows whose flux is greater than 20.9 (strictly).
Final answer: 4257.0 AA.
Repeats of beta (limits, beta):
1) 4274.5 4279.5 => 4275.0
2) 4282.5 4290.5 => 4283.0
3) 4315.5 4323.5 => 4317.0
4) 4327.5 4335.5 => 4330.0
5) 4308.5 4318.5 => 4313.0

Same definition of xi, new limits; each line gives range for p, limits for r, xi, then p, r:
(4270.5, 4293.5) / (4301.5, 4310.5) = 30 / 464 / 15.69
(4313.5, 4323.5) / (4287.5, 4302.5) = 13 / 212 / 15.83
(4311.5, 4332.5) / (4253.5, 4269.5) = 23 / 450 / 19.65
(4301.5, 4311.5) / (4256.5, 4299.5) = 11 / 174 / 16.08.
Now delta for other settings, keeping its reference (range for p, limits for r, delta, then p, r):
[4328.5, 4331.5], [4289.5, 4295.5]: -37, -12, 0.3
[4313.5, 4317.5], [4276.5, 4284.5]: 2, -5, -2.0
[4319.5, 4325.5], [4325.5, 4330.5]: 22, -10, -0.4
